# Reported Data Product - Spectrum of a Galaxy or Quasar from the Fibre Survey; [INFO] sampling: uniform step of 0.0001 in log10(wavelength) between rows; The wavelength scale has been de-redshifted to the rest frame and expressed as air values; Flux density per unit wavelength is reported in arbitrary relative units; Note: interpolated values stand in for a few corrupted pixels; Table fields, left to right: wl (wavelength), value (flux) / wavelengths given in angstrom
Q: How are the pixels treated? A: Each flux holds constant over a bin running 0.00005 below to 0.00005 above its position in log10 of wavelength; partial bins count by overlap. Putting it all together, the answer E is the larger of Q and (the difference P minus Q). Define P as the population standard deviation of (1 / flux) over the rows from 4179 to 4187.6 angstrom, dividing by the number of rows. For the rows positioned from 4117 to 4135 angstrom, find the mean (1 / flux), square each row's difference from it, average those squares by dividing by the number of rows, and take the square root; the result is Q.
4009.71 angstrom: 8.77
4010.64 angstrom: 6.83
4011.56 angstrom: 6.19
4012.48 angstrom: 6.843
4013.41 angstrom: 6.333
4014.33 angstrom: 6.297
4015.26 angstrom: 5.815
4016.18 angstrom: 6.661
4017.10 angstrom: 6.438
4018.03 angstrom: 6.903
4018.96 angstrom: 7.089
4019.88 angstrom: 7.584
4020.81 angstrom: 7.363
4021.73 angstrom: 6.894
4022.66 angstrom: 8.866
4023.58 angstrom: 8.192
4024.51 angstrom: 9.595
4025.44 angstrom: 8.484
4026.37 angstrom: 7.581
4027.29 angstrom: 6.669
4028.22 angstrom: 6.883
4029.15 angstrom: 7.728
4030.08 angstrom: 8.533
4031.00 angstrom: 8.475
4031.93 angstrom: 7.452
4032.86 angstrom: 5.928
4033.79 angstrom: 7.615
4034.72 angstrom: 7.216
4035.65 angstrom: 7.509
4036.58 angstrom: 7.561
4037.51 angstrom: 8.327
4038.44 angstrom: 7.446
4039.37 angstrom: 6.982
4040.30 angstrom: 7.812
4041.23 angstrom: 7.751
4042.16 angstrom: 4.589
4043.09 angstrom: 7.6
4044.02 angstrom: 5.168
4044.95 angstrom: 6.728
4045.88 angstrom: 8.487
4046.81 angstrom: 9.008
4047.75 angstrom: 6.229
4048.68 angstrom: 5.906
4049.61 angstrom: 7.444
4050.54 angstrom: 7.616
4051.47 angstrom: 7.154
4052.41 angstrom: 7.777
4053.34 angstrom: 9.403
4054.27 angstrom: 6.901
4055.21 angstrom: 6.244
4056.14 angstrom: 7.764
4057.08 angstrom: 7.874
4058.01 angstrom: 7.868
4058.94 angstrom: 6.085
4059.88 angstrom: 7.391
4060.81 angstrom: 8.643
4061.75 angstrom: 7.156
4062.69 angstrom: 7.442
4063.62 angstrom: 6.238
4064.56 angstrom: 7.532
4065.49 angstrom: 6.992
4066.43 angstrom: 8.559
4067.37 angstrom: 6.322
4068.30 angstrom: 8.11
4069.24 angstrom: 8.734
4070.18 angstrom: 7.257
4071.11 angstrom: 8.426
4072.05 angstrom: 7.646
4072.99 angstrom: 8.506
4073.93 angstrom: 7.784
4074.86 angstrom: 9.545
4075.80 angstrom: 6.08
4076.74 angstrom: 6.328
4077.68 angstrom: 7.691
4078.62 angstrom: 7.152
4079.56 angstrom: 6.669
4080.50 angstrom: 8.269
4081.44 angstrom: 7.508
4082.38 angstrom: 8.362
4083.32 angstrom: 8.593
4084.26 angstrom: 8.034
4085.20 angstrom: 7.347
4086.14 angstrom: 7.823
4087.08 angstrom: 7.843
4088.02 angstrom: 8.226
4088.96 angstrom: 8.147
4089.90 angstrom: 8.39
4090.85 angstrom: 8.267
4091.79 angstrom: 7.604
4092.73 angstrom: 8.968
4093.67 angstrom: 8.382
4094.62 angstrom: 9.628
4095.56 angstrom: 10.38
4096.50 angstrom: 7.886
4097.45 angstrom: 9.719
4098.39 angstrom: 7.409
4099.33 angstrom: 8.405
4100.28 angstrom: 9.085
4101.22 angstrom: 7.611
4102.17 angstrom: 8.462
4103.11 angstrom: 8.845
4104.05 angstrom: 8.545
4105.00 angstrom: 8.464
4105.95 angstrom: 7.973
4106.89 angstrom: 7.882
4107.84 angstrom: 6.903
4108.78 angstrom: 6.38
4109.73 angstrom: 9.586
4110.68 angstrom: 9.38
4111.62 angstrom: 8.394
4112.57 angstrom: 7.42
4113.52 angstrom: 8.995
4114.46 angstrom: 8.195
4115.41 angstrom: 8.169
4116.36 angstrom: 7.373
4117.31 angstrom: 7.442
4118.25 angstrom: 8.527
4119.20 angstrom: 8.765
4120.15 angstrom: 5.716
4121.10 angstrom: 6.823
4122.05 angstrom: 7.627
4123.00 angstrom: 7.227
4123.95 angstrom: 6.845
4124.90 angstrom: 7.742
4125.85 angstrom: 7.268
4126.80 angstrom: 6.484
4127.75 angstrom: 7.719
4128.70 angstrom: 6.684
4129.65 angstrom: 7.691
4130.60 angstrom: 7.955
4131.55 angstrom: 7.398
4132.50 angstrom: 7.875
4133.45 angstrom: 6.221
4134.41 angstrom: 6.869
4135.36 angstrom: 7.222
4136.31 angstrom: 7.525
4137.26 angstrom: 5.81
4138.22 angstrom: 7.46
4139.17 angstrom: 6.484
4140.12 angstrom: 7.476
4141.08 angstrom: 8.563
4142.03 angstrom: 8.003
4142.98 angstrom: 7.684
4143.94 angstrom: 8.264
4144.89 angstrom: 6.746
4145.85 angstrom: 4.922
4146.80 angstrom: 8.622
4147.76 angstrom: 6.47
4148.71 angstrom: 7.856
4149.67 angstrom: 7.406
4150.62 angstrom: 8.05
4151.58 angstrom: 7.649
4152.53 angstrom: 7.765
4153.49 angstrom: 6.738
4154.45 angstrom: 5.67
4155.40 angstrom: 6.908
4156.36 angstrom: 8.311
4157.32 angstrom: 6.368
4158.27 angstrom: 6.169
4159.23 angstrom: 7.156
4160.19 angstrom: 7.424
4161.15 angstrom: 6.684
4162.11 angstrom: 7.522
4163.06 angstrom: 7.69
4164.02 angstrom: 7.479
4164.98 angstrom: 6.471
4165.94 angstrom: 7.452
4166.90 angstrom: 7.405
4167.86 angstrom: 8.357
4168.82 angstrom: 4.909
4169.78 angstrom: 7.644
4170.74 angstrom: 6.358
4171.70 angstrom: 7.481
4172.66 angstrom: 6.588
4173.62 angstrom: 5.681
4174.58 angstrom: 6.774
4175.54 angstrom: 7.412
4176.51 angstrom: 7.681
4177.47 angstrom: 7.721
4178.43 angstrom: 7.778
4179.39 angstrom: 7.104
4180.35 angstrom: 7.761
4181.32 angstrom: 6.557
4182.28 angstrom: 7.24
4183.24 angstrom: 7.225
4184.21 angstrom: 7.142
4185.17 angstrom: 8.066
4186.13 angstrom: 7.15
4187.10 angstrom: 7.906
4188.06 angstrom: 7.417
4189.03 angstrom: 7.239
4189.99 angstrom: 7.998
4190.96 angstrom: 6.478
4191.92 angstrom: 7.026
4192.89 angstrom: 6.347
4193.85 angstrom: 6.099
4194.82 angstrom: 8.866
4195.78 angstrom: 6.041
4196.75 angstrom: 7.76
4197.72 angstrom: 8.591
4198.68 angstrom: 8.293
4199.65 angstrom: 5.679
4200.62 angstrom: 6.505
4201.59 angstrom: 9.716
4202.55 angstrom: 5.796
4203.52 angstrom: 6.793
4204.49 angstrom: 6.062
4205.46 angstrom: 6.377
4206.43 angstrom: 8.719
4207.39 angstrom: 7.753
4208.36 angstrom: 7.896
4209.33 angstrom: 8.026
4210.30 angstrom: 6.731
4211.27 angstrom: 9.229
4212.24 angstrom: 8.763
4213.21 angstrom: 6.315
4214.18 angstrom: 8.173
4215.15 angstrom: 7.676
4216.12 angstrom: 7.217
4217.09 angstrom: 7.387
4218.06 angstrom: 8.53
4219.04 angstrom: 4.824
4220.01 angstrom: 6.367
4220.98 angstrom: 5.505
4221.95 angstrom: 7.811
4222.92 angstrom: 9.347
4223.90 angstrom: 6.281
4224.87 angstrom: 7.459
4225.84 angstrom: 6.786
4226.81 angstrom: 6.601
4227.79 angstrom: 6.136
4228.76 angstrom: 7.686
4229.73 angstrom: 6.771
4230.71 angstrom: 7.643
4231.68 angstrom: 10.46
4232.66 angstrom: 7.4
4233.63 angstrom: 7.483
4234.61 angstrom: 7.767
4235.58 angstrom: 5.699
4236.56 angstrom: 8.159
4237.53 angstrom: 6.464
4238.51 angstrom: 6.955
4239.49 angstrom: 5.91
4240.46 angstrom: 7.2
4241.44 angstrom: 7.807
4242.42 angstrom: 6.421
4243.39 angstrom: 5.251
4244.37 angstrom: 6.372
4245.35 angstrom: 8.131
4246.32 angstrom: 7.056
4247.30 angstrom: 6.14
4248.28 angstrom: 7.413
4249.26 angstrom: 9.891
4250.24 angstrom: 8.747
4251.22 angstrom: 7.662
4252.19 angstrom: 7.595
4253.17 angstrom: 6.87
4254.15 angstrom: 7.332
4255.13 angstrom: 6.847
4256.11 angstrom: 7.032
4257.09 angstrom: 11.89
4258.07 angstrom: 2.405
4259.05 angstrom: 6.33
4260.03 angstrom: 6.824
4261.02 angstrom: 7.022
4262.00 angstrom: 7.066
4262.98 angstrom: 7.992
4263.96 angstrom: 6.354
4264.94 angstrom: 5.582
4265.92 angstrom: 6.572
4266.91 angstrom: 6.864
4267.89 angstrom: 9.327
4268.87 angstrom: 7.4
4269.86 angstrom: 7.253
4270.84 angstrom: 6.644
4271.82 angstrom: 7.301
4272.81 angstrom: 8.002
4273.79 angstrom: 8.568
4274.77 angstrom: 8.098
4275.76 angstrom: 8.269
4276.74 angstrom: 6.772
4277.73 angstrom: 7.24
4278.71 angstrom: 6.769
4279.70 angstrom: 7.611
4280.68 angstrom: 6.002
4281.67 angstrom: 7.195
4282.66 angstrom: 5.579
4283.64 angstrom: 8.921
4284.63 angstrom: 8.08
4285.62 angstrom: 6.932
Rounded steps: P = 0.0083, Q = 0.015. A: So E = 0.0146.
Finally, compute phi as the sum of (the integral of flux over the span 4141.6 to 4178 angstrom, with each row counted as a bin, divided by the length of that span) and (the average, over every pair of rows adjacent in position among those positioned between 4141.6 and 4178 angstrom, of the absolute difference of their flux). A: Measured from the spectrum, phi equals 8.19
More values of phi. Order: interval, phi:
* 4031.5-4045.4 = 8.27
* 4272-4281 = 8.27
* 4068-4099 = 9.05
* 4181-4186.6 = 7.78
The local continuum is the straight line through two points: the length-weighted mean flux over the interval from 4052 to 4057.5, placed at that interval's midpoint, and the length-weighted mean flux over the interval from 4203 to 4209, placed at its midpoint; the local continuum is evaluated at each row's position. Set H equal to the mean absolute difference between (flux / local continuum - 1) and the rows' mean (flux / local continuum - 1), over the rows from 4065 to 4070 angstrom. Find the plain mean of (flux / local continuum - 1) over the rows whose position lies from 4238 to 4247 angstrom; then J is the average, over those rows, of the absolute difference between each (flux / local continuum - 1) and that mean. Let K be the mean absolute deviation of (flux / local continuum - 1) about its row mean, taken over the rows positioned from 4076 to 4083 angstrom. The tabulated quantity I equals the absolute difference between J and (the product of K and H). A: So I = 0.090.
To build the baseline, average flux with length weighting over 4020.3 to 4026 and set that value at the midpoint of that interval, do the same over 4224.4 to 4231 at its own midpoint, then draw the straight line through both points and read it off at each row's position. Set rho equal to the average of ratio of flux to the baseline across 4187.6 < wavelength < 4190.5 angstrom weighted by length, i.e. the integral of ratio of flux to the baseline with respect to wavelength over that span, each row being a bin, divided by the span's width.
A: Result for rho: 1.04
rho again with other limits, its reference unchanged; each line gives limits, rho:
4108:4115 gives 1.08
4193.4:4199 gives 1.06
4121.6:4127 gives 0.95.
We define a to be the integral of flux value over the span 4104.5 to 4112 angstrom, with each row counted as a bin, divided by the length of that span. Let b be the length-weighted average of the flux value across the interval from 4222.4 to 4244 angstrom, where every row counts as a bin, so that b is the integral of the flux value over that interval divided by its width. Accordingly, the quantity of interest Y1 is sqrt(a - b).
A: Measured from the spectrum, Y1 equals 1.0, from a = 8.11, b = 7.16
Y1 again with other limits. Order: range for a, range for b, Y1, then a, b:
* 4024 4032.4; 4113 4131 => 0.6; 7.93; 7.54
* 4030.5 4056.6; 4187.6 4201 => 0.4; 7.29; 7.17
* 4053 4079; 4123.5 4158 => 0.6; 7.55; 7.24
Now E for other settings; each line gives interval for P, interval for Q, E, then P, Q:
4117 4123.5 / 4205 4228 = 0.0236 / 0.0189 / 0.024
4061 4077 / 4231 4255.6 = 0.0212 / 0.0173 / 0.021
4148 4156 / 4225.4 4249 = 0.0198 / 0.0160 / 0.020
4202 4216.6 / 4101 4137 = 0.0153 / 0.0193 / 0.015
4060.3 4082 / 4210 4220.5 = 0.0267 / 0.0160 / 0.027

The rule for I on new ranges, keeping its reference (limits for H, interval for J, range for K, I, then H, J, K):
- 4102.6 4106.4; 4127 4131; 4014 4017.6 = 0.054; 0.032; 0.056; 0.03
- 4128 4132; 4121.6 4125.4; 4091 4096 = 0.038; 0.052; 0.043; 0.11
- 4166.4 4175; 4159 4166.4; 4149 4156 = 0.038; 0.111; 0.047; 0.08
